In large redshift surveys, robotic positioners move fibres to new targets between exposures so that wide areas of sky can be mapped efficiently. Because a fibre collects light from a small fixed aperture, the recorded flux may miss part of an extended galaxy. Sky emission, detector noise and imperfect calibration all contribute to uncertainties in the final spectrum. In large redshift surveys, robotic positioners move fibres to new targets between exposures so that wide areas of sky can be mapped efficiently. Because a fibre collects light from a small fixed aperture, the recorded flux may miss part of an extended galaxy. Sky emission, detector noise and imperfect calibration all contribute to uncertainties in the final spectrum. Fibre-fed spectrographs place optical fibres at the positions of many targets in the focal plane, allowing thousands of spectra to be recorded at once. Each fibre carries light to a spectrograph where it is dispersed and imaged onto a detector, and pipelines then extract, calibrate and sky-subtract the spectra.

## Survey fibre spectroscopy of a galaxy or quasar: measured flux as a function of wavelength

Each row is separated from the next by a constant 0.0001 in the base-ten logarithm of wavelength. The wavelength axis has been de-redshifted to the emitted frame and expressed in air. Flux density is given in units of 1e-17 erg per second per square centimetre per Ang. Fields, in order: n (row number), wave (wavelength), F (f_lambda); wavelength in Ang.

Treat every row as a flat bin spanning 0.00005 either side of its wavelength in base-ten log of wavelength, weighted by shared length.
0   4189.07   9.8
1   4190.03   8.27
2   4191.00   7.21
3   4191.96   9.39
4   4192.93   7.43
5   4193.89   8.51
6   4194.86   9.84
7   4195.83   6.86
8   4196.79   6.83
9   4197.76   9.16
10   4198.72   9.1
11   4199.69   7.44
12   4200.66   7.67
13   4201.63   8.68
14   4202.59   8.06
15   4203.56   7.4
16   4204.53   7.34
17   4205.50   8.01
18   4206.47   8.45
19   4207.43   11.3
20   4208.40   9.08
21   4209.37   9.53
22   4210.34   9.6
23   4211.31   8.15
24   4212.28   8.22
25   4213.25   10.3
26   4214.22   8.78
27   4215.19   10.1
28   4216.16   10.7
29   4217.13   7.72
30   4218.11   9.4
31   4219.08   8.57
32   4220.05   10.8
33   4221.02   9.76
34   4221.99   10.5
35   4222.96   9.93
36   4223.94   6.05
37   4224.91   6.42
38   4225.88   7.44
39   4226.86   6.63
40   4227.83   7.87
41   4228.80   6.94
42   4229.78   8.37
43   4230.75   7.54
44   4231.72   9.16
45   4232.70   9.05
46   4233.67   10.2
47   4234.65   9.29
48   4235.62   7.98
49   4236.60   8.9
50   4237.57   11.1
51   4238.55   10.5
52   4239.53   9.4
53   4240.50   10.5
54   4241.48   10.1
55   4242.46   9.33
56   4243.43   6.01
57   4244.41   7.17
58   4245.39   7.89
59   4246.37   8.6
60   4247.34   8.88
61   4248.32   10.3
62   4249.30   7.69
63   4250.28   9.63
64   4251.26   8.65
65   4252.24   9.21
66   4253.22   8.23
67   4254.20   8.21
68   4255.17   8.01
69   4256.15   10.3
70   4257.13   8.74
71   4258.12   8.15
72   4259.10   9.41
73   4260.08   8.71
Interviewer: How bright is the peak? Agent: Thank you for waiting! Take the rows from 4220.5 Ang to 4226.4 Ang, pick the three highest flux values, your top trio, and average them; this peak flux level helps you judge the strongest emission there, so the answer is 10.1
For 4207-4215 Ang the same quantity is 10.4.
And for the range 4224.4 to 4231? 7.9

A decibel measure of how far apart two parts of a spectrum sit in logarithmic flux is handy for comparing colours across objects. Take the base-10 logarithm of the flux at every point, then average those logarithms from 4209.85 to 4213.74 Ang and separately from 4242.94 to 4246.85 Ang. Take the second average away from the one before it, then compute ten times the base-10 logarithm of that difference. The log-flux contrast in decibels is -10.5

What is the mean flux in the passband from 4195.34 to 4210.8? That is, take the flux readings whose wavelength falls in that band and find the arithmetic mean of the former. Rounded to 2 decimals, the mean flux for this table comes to 8.41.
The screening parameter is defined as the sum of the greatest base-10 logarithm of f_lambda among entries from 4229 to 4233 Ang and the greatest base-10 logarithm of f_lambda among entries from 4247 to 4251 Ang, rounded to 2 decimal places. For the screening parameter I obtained 1.97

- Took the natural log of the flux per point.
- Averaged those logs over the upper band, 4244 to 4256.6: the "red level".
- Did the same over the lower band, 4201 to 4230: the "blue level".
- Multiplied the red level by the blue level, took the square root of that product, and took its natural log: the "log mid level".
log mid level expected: 0.766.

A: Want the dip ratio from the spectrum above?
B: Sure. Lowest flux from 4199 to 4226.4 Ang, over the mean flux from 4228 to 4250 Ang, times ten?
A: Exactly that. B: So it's 6.8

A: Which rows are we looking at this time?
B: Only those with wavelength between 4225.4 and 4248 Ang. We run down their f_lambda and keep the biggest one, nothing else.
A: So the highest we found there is 11.1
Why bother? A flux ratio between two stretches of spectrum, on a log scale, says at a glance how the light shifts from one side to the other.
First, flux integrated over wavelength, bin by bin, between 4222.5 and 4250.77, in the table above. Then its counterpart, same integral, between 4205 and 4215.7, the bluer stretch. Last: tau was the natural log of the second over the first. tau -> -0.9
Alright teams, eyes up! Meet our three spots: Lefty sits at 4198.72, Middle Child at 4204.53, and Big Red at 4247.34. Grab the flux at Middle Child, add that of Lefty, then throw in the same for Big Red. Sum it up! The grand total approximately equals 25.3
